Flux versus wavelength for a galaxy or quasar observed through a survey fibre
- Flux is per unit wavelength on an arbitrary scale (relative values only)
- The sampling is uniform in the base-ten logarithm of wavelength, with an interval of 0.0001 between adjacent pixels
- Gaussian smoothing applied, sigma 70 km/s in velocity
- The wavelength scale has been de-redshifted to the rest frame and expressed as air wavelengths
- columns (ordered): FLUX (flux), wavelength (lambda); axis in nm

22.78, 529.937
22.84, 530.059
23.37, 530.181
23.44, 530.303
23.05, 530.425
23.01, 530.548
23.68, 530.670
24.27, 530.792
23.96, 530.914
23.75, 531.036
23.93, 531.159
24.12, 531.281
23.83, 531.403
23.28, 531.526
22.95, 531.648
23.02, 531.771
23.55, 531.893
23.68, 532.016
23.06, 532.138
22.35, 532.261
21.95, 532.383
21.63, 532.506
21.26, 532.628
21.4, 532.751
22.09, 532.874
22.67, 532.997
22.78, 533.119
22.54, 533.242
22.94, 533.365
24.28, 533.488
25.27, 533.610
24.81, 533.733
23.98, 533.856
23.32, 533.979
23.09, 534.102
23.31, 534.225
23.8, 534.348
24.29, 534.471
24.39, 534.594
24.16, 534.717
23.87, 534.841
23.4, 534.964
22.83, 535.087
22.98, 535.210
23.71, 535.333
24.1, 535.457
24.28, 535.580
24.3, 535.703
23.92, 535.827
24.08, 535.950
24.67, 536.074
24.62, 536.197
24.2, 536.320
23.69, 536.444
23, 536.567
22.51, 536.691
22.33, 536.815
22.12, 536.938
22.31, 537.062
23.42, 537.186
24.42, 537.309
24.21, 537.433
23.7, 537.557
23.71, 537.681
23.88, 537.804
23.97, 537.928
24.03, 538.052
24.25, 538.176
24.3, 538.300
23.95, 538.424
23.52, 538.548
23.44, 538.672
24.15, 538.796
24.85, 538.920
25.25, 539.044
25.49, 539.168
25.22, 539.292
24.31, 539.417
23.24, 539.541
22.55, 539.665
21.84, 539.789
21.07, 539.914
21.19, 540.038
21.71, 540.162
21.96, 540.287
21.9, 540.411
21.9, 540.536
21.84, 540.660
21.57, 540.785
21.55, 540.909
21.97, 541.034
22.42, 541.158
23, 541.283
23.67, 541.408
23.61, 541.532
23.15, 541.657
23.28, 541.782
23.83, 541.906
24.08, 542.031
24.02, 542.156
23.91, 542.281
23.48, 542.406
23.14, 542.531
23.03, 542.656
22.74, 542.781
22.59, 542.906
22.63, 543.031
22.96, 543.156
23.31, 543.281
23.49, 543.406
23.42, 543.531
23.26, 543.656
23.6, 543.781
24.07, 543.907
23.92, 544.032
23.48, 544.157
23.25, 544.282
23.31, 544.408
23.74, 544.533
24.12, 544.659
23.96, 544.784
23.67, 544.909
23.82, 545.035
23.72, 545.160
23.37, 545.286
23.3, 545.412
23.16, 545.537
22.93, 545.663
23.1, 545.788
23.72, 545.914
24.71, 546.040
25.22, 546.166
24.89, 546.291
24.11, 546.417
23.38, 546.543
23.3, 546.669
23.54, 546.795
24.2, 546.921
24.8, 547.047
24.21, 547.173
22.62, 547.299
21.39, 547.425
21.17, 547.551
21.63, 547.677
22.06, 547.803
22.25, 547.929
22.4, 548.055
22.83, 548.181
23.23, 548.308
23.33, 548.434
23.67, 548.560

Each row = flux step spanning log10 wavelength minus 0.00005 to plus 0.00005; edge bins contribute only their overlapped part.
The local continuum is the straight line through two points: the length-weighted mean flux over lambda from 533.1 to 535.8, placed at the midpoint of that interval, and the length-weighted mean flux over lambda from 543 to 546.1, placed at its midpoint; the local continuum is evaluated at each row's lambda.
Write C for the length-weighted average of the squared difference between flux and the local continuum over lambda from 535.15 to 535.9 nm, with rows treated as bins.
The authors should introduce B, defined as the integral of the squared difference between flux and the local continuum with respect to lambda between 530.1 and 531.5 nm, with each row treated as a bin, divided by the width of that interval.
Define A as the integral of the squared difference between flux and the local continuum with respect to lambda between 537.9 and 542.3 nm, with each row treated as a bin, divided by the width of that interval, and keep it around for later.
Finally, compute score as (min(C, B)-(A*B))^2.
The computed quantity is 0.02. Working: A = 1.6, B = 0.20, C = 0.23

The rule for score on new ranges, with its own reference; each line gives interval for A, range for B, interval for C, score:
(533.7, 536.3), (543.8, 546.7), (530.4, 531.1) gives 0.01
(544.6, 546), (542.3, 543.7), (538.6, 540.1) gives 0.07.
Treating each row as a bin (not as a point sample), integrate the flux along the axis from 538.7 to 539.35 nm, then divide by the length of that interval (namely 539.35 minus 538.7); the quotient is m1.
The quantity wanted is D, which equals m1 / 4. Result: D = 6.23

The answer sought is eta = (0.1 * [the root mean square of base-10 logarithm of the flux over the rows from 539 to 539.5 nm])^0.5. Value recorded 0.374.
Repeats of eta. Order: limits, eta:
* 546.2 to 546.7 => 0.371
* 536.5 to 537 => 0.368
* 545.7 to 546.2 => 0.372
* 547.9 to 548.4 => 0.368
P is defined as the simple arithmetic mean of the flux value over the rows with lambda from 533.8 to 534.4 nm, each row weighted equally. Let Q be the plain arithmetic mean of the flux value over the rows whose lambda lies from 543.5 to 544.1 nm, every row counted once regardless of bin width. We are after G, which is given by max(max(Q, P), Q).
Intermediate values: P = 23.50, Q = 23.7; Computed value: 23.7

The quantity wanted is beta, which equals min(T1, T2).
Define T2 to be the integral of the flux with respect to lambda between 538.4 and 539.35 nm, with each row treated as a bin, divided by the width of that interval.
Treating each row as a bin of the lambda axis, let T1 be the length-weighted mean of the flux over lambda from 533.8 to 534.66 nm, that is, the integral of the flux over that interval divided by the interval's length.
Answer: 23.7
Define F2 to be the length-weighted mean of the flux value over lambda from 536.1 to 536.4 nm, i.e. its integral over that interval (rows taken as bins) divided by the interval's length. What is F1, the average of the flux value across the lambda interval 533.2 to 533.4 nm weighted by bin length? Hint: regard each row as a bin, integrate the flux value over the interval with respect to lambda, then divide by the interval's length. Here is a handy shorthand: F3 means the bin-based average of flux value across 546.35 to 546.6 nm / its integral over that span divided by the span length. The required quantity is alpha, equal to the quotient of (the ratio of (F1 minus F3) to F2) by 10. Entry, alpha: -0.004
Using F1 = 22.7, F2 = 24.4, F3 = 23.7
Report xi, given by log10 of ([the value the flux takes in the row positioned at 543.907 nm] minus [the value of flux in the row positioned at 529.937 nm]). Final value 0.11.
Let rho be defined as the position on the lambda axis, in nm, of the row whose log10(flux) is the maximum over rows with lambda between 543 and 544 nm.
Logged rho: 543.907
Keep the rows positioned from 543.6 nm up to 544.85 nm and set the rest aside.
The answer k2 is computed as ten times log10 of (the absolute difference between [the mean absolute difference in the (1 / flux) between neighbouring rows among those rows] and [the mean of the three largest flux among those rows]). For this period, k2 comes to 13.8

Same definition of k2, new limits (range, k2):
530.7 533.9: 13.9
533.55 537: 14.0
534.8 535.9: 13.8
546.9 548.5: 13.9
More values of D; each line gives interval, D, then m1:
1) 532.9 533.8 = 5.89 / 23.6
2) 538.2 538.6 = 5.99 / 24.0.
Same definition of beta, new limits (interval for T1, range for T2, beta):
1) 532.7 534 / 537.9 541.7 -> 23.1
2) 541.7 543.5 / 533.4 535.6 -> 23.3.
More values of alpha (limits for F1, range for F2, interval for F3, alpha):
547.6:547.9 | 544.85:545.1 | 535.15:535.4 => -0.006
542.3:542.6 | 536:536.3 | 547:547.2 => -0.005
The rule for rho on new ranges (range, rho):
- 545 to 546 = 545.035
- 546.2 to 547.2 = 546.291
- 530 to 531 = 530.792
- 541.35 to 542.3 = 542.031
